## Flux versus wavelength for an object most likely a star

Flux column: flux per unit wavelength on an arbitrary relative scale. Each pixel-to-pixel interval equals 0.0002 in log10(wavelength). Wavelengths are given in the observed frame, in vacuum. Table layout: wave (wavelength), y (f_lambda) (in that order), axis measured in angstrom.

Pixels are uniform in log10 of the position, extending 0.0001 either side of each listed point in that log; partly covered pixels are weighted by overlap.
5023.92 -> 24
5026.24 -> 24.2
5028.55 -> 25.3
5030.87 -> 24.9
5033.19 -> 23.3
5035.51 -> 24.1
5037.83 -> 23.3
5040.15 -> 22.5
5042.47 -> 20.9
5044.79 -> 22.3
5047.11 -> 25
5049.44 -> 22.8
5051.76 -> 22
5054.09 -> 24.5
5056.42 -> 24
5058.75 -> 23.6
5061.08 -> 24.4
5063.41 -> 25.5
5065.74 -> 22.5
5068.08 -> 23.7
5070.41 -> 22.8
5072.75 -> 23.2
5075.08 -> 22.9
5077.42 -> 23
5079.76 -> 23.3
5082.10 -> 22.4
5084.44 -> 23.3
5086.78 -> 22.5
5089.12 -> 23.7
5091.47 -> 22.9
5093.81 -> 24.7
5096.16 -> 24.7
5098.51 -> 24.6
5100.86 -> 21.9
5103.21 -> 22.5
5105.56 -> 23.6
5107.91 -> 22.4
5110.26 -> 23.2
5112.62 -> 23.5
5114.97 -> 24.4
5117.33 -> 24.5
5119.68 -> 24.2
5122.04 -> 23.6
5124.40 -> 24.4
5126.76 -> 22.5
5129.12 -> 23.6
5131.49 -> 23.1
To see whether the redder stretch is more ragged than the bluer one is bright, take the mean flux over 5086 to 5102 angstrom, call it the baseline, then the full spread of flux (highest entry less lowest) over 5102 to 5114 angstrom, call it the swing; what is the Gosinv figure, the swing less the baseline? -22.4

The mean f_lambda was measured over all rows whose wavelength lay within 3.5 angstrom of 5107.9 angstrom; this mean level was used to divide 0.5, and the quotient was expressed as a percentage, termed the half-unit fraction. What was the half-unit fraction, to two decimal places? 2.17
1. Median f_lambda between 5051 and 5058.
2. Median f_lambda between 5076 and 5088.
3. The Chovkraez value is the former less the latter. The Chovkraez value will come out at 1.00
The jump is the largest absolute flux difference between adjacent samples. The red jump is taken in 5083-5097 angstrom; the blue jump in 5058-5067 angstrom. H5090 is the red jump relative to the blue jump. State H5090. 0.60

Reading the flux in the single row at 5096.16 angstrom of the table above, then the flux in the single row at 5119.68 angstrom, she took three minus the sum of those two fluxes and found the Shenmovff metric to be -46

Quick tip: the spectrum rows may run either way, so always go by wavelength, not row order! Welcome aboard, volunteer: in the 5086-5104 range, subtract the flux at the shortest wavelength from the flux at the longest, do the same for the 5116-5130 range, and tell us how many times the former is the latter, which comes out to 0.0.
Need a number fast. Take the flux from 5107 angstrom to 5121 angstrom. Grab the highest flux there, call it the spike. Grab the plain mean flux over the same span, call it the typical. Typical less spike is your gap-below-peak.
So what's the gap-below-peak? -0.8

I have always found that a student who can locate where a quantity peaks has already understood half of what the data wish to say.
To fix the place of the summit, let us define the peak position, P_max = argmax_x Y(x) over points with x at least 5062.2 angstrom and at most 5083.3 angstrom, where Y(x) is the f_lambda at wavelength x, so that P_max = 5063.41 angstrom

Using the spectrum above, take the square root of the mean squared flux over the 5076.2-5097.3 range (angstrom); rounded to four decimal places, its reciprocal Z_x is 0.0427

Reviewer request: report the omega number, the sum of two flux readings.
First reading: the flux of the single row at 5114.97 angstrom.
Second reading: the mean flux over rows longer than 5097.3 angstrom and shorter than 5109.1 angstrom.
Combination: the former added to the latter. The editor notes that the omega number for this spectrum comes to 47.4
